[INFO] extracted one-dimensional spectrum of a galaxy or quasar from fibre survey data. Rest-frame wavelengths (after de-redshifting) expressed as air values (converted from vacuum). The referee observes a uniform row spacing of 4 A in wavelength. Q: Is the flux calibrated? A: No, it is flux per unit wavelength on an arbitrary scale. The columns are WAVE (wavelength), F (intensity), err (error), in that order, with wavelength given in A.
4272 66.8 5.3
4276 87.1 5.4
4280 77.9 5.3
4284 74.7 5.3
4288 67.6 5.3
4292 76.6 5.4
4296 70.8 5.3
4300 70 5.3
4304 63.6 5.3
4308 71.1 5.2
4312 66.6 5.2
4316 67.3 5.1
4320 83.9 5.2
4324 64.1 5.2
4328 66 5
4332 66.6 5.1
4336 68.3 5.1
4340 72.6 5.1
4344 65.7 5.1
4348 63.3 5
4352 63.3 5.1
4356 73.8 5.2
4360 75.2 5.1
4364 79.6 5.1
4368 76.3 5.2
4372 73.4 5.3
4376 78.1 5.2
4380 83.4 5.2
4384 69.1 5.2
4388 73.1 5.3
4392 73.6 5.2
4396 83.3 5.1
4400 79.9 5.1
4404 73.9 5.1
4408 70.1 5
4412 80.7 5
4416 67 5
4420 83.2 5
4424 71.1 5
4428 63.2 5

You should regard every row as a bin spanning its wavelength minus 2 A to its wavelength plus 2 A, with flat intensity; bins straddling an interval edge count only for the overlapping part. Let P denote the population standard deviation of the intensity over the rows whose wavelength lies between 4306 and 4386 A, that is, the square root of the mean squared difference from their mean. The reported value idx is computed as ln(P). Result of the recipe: 1.8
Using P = 6.3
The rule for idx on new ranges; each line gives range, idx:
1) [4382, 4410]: 1.6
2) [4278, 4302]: 1.3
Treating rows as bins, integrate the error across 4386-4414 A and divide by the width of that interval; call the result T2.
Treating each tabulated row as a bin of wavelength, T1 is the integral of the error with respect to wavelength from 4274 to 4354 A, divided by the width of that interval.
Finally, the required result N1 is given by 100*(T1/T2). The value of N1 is 102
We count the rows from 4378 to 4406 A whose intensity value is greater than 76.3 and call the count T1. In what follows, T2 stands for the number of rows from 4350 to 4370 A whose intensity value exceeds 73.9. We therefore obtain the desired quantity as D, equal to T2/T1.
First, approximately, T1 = 3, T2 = 3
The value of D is 1.0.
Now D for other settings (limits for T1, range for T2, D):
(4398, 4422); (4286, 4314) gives 0.3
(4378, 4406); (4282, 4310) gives 0.7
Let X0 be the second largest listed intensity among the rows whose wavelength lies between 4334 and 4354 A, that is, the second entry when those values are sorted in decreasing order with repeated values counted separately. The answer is 68.3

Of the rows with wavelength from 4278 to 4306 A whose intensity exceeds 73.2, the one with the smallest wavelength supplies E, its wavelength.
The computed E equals 4280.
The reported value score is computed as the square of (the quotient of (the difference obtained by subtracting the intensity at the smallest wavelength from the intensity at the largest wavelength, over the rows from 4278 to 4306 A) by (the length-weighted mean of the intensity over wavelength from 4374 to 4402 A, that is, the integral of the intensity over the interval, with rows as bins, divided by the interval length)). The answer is 0.0343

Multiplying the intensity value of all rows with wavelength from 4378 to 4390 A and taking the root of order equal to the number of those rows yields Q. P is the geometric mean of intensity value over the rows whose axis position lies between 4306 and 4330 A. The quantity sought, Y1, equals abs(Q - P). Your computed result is 5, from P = 70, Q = 75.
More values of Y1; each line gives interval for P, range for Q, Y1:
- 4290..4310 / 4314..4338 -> 1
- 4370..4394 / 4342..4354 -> 11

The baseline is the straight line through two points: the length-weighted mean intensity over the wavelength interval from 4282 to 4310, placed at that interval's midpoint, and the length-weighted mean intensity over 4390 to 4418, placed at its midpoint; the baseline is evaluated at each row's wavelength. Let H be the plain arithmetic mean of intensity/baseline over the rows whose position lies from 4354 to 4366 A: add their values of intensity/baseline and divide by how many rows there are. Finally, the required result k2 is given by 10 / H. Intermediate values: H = 1.04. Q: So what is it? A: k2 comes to 9.6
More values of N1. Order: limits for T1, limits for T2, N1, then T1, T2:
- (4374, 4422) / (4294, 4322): 98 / 5.12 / 5.23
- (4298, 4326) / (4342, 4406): 101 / 5.21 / 5.16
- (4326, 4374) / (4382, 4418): 100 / 5.12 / 5.11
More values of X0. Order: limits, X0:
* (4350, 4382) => 79.6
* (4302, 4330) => 71.1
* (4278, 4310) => 76.6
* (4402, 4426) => 80.7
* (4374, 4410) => 83.3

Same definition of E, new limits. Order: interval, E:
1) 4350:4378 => 4356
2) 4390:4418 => 4392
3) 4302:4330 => 4320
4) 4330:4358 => 4356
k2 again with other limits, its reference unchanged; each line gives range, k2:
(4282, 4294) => 9.6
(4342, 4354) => 11.4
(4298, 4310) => 10.4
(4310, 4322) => 9.9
